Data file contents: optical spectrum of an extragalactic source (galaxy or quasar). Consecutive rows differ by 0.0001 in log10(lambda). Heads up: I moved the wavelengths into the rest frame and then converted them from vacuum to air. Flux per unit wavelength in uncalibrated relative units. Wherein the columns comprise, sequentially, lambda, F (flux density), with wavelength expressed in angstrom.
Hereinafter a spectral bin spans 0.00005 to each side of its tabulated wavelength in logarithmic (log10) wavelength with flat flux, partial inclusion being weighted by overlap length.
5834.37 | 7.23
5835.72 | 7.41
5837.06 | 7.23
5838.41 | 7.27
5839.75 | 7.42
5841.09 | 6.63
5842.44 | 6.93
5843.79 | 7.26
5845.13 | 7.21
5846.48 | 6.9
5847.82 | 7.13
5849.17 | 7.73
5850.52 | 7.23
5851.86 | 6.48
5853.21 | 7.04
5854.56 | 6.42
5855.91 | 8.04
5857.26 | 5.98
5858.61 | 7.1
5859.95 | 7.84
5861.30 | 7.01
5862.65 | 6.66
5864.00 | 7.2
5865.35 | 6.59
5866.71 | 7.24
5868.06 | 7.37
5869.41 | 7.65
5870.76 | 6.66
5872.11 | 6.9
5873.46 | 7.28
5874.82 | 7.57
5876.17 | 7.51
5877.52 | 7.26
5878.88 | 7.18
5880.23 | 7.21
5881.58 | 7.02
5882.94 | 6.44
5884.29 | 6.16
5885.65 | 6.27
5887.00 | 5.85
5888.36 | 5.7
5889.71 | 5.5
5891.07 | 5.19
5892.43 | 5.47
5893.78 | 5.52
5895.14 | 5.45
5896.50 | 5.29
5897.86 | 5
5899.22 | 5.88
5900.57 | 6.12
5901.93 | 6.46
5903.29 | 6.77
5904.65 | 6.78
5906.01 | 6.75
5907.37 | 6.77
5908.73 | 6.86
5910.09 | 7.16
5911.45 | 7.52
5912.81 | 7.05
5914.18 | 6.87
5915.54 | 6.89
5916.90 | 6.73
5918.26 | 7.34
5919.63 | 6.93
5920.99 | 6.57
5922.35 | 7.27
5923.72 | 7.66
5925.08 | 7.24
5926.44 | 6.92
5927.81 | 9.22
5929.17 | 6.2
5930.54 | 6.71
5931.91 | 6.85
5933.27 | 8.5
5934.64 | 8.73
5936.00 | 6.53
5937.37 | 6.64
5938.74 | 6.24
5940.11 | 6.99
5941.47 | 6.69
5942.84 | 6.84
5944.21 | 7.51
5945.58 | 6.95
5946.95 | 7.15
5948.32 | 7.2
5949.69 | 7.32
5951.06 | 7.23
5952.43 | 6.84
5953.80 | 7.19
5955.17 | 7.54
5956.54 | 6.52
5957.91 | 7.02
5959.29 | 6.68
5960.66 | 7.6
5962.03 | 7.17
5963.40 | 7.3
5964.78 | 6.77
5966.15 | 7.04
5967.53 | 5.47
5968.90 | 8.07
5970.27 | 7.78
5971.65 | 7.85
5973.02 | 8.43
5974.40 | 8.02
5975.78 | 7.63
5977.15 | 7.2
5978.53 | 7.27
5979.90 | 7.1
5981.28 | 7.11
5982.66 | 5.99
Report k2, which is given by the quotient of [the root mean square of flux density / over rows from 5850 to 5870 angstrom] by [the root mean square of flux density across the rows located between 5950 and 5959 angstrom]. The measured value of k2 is 1.00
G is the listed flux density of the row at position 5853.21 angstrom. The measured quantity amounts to 7.04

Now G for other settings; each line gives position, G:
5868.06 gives 7.37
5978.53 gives 7.27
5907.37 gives 6.77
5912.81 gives 7.05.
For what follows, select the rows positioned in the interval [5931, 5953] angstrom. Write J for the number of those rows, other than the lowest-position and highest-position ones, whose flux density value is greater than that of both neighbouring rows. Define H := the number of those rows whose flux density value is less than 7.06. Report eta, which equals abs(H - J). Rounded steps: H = 9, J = 5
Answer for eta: 4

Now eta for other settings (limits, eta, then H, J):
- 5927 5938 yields 4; 5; 1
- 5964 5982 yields 1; 3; 4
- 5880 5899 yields 11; 13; 2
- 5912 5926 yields 3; 6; 3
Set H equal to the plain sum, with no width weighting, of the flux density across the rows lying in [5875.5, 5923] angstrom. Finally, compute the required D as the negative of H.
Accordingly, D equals -227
